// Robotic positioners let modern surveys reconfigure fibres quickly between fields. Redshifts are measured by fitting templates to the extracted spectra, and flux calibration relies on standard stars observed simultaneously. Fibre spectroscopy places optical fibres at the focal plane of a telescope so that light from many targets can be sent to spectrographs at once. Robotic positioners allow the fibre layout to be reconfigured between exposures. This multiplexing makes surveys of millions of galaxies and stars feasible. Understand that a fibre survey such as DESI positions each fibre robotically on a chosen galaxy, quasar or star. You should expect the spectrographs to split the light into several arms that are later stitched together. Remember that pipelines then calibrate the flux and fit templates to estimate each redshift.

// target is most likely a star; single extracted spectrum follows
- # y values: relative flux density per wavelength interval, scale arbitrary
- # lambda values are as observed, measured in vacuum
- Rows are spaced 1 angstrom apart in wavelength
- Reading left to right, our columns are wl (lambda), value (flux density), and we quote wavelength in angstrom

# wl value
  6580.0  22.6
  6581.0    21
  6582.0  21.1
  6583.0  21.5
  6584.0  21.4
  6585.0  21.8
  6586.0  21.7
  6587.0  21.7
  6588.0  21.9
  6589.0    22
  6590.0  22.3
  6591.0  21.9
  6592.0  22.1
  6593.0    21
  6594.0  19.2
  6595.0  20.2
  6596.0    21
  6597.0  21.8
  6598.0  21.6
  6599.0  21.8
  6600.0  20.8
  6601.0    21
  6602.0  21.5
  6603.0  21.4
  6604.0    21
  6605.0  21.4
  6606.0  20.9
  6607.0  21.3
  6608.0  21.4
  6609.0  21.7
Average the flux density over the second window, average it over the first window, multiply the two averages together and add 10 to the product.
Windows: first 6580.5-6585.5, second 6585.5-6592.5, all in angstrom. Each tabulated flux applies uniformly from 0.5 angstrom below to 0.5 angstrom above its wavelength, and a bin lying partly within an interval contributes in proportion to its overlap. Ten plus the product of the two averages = 479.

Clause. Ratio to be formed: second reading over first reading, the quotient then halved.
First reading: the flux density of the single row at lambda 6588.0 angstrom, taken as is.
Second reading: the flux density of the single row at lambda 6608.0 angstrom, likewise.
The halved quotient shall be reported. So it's 0.489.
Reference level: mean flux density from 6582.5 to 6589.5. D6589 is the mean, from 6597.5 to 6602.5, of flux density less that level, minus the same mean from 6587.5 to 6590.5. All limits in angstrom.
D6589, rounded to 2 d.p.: -0.73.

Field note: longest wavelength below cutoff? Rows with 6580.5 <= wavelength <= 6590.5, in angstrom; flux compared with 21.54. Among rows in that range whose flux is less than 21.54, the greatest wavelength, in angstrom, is 6584.0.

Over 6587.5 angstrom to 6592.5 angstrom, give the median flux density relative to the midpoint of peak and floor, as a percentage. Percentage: 100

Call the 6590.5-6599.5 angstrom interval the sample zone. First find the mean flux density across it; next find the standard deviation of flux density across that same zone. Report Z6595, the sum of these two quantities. 22.1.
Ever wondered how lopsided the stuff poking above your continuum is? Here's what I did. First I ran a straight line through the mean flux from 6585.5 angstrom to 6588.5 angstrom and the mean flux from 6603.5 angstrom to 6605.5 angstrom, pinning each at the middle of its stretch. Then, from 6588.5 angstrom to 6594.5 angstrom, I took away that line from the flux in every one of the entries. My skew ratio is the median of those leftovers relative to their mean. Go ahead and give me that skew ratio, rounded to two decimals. -1.37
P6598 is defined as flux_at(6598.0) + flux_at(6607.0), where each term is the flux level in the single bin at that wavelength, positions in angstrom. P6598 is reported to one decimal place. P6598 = 42.9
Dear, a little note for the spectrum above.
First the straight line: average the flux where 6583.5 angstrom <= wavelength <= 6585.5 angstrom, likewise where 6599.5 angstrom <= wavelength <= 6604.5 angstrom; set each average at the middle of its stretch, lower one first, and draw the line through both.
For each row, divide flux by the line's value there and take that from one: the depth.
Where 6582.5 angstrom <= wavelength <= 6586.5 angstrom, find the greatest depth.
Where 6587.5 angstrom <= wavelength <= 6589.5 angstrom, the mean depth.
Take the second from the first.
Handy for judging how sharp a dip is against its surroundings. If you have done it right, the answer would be 0.031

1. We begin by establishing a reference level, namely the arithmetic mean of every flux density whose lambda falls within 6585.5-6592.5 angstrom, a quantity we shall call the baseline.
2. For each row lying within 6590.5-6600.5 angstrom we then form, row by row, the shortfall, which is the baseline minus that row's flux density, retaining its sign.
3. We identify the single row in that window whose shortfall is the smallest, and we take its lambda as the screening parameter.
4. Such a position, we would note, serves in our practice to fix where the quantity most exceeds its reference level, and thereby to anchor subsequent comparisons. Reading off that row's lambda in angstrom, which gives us 6592.0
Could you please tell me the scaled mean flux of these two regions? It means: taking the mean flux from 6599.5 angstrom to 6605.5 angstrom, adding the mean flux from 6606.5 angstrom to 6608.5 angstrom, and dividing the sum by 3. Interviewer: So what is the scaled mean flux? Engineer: 14.2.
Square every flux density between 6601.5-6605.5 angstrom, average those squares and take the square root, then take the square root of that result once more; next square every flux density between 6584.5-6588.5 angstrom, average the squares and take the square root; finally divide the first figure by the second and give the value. 0.212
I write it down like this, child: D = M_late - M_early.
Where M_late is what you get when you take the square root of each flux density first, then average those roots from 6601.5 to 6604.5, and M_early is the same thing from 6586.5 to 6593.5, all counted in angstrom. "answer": -0.058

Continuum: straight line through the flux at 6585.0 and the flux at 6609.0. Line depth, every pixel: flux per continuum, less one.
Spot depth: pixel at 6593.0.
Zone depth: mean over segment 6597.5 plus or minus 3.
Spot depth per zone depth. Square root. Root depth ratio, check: 1.2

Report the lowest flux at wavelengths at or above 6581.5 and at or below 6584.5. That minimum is 21.1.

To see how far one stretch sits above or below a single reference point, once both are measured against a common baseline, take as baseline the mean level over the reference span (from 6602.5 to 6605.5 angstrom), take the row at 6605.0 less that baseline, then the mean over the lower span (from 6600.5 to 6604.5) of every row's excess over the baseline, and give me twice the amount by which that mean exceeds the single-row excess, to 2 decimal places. -0.35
